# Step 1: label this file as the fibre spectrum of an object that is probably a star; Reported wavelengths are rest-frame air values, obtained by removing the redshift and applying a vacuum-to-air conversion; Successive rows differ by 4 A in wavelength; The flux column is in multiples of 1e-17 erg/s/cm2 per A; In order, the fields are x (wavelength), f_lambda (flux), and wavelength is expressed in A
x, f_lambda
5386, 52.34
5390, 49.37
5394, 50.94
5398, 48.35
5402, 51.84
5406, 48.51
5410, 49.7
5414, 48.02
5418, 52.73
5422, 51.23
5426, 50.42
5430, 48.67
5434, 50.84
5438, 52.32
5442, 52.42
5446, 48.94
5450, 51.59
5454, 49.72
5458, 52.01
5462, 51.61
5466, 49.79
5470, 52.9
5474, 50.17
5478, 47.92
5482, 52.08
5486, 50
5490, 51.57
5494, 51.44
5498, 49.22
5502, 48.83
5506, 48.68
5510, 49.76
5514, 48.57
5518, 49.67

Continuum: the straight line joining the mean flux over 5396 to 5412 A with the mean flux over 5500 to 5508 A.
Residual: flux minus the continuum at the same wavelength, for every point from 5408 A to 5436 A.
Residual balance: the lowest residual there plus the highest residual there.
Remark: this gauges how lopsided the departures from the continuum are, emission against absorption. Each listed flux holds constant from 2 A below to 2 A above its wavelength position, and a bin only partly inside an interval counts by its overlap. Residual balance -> 1.8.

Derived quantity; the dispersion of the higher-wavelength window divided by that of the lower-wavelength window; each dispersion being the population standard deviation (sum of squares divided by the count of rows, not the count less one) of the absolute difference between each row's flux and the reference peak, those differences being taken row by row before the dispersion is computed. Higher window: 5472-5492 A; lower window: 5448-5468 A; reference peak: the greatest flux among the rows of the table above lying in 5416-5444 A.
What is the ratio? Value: 1.5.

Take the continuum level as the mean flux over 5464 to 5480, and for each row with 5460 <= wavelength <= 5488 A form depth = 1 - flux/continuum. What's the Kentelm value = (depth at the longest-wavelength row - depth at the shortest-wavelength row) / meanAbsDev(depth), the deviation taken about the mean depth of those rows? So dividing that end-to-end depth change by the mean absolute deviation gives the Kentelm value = 1.2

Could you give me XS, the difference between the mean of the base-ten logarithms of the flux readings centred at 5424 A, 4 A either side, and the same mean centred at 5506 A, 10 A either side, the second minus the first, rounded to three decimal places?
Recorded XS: -0.016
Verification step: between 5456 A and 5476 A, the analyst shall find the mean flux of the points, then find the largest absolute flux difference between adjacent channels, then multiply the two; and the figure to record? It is 160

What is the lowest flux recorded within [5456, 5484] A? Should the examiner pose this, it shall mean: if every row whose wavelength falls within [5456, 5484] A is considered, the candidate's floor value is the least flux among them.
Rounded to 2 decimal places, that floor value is 47.92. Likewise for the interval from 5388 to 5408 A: 48.35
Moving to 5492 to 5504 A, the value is 48.83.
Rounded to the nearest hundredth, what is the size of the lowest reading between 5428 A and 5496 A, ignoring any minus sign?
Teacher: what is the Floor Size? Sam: 47.92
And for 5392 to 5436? 48.02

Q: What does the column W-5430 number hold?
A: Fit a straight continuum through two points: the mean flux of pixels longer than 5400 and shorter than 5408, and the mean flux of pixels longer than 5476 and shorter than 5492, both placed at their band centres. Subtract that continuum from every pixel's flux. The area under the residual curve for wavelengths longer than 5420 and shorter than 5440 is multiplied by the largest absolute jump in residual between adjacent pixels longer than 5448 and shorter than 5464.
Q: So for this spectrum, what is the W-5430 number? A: 21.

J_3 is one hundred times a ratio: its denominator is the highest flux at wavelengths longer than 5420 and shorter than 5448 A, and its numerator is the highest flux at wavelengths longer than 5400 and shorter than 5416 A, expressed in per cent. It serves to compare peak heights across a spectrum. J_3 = 98.9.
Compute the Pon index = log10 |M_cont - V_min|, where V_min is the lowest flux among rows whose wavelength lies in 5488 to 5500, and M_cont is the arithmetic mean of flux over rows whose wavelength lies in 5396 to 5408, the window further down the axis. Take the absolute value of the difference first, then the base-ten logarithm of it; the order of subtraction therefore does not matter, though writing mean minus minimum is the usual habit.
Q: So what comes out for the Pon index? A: -0.46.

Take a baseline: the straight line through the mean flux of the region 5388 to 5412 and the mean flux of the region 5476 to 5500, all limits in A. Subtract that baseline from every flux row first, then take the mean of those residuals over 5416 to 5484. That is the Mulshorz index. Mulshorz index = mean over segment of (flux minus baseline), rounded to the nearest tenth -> 0.8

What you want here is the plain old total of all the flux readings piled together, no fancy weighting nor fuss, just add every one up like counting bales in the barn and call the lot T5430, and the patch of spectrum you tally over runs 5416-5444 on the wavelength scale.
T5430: 359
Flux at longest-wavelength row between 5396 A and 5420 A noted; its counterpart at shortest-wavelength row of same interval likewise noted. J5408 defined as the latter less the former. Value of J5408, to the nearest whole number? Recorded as -4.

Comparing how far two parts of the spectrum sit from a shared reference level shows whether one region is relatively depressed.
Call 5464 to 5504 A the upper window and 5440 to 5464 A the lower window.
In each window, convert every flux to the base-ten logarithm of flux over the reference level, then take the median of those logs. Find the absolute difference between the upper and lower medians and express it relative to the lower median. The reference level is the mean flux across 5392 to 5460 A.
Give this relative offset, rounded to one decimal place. 1.4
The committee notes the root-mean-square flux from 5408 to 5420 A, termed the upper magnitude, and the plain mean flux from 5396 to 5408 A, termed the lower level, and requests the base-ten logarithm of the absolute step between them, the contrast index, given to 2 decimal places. -0.21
